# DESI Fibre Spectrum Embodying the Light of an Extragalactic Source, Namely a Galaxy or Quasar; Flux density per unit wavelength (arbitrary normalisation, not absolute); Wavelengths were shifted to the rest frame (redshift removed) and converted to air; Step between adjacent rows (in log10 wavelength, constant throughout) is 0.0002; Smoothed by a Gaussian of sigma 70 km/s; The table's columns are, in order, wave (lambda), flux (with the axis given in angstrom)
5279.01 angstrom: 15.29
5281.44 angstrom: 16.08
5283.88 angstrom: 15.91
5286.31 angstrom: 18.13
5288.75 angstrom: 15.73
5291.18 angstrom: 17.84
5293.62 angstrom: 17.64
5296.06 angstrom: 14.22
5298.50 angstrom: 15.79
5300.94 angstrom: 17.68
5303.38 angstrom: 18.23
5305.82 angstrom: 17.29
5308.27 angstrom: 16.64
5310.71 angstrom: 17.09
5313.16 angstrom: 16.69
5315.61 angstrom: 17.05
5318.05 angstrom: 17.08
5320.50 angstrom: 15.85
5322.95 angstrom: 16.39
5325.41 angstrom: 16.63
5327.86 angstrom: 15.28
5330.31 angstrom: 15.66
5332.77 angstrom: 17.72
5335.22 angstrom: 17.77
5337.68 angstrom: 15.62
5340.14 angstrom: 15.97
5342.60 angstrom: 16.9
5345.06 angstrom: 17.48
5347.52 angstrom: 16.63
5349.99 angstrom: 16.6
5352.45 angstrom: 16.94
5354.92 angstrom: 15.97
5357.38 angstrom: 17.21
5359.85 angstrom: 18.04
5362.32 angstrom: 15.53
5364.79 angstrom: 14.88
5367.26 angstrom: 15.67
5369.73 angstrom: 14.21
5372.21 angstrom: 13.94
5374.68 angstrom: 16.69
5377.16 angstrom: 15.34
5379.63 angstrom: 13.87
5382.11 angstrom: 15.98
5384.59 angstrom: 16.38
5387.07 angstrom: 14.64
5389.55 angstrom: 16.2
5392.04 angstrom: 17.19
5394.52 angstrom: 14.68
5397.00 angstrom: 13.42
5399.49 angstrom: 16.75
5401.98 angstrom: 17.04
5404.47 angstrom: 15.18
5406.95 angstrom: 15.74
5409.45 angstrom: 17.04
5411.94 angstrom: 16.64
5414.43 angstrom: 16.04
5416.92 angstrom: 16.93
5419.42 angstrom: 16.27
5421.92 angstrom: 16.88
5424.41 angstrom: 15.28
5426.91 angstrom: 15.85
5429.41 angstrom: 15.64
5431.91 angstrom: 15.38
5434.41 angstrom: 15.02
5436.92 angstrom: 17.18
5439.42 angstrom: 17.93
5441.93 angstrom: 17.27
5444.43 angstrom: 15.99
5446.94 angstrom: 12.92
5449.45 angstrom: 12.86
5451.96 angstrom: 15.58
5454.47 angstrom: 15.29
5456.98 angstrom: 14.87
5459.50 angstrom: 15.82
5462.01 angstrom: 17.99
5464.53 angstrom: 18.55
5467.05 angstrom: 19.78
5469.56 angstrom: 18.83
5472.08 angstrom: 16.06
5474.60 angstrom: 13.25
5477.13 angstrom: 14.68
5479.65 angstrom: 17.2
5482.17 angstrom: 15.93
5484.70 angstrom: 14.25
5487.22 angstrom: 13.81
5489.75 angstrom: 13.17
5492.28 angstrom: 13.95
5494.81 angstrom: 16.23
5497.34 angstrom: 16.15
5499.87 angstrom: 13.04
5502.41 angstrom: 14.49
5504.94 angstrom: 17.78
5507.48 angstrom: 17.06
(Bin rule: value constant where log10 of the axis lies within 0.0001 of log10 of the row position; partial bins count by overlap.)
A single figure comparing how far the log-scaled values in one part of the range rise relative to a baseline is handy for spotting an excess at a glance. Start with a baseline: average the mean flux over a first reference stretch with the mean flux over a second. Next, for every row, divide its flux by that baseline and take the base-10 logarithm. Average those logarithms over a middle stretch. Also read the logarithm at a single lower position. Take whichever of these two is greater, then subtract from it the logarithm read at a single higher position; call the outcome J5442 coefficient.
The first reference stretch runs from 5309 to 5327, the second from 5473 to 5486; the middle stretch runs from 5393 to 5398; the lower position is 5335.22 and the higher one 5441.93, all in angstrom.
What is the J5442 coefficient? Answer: 0.012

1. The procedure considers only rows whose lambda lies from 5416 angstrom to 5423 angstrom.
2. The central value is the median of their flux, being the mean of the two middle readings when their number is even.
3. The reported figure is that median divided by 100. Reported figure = 0.169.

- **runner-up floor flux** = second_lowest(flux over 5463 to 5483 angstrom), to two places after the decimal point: 14.68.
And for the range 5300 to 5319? 16.69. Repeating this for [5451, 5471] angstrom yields 15.29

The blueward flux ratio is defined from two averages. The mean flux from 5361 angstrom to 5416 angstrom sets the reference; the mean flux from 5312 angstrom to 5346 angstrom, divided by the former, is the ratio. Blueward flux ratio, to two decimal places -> 1.06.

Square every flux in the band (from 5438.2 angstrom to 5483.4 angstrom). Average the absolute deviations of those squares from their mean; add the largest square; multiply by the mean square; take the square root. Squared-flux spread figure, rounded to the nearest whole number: 343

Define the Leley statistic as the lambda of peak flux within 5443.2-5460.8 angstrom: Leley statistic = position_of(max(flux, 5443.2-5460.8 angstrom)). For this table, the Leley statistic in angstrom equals 5444.43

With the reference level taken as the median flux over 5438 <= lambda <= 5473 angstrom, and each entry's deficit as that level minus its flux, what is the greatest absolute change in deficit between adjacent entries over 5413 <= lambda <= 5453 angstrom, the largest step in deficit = 3.1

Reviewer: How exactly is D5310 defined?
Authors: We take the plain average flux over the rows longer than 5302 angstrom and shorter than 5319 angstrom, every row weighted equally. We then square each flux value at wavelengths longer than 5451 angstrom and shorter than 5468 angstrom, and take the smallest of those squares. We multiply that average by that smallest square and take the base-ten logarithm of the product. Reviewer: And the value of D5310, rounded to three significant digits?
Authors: 3.58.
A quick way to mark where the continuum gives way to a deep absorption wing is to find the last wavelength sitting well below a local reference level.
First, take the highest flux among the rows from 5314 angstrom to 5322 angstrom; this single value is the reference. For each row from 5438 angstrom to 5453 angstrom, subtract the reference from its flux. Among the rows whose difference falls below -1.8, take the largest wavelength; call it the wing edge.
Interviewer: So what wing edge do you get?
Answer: 5449.45 angstrom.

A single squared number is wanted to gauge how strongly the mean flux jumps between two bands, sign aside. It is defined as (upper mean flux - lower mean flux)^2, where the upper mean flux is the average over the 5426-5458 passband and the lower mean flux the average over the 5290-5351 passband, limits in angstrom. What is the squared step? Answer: 1.4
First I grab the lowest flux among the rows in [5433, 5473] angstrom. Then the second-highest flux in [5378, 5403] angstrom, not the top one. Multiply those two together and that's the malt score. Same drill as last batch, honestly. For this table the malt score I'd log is 219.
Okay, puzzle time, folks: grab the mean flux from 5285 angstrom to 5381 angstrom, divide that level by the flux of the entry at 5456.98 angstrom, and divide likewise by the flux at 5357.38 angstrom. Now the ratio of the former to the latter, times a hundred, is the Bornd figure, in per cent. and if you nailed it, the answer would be 116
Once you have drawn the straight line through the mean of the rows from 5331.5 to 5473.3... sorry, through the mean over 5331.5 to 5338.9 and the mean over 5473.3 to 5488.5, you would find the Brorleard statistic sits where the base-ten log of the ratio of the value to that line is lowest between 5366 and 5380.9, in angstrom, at 5372.21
